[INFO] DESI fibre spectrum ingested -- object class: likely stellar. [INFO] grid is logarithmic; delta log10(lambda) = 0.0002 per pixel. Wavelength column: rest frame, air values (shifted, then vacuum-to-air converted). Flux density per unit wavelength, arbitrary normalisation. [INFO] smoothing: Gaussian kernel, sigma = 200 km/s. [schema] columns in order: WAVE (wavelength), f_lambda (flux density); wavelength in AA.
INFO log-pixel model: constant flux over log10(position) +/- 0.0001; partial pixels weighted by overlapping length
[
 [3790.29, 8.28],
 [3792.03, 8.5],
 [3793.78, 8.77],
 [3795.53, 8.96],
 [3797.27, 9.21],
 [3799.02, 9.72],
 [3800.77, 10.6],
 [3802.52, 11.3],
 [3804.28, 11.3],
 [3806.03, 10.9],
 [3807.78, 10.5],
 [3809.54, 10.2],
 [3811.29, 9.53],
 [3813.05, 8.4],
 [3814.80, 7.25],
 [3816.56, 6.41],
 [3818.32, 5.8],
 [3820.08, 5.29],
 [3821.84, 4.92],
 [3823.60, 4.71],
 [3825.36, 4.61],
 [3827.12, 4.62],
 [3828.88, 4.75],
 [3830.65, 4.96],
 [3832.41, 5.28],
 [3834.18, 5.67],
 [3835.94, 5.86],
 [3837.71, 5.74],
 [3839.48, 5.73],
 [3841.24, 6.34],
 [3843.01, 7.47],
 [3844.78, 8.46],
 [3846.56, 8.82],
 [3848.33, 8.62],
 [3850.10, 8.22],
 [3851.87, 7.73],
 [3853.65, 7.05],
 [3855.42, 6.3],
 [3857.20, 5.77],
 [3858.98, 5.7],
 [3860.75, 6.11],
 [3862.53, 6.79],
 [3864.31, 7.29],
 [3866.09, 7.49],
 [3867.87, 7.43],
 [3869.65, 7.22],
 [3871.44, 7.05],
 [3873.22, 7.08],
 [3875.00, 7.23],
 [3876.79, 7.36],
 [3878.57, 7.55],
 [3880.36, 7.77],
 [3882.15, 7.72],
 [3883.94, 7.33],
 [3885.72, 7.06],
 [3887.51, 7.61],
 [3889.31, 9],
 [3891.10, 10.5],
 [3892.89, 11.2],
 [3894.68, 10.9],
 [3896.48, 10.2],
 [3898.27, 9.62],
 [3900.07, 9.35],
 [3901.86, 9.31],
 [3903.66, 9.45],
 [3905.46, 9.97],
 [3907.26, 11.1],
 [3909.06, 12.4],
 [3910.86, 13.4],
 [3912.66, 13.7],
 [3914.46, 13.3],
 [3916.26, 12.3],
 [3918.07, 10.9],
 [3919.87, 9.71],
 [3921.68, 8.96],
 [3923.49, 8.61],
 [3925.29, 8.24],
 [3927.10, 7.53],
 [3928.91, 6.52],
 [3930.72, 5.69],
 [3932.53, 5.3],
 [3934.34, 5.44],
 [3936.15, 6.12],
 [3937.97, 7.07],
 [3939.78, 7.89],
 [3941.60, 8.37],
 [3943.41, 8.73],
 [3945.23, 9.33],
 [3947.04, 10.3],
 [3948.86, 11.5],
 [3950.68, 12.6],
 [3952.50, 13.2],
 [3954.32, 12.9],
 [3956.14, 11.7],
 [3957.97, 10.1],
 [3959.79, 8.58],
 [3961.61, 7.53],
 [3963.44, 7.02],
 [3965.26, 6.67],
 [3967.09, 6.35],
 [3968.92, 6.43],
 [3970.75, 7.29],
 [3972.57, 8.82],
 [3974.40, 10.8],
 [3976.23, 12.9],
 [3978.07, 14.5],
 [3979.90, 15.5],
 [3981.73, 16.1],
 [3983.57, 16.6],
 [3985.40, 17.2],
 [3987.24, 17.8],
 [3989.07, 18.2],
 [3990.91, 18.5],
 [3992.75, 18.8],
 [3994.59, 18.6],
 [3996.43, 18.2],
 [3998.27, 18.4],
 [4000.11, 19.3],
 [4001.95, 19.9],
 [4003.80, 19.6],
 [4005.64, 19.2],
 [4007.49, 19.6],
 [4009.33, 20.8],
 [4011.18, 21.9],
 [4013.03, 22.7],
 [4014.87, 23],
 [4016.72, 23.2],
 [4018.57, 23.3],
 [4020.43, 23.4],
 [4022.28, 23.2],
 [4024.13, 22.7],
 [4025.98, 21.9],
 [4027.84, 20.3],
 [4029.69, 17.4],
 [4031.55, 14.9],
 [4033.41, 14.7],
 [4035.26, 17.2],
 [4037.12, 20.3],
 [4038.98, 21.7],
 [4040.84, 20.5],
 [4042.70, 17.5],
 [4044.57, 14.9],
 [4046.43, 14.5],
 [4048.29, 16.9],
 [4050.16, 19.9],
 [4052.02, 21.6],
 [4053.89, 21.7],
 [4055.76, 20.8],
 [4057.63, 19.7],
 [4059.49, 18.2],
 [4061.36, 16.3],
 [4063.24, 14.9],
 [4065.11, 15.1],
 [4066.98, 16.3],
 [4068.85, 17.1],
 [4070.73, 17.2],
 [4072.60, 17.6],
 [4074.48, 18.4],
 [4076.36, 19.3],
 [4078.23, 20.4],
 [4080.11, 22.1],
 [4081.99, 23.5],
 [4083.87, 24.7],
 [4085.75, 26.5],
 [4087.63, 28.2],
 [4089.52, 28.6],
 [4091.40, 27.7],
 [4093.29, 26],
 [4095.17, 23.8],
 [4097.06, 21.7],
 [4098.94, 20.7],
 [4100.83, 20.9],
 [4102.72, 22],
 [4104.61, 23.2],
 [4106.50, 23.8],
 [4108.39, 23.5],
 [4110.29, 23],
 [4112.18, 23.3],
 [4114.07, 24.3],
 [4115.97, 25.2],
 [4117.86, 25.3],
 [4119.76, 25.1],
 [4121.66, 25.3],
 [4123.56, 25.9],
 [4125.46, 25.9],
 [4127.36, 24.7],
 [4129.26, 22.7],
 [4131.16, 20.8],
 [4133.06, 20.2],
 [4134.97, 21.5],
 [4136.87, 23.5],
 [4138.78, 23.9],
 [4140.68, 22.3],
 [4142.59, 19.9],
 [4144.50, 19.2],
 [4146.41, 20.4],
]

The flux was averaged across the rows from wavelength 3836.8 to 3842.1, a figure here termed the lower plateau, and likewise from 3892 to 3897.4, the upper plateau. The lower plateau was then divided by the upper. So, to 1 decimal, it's 0.6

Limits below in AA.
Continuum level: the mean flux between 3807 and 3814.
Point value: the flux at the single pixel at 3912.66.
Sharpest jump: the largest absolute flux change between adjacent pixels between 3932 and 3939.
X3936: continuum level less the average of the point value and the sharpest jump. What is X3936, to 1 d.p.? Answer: 2.3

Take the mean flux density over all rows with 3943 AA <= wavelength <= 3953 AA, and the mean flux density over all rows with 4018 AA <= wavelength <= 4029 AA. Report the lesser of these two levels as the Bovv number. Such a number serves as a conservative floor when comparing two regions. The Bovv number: 11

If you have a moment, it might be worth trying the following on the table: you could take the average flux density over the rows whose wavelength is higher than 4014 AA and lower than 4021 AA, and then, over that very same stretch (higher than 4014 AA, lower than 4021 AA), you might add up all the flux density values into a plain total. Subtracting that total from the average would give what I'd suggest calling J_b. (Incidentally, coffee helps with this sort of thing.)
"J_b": -70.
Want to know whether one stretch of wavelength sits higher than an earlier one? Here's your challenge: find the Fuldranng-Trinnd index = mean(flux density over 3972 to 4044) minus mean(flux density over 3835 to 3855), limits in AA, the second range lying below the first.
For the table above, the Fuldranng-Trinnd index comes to 11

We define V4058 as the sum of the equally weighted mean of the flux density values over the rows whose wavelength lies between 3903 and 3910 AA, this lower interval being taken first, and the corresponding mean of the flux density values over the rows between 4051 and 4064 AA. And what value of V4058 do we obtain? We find 30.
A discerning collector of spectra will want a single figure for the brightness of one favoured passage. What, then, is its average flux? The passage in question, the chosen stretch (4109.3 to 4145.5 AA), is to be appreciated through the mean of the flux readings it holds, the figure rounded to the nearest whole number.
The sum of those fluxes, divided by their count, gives 23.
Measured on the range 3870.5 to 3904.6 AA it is 9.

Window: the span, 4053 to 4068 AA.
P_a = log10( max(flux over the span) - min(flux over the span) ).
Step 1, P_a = 0.83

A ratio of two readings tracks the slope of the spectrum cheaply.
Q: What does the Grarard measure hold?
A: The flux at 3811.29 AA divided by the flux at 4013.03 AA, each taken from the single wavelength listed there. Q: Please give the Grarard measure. 0.4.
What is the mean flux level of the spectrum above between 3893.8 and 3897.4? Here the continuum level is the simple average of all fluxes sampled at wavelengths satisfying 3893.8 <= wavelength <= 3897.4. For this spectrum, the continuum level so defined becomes 11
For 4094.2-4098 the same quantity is 23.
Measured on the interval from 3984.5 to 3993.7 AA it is 18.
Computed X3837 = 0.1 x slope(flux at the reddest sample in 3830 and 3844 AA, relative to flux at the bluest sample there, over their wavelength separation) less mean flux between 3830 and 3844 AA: -5.9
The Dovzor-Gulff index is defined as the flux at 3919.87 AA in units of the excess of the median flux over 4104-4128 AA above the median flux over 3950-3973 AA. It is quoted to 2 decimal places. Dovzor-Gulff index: 0.60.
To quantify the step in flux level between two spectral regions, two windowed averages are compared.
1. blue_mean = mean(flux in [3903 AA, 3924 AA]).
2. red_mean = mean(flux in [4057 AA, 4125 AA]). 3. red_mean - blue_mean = 11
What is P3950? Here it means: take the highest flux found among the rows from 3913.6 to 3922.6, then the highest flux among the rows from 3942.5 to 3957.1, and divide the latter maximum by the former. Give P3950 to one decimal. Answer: 1.0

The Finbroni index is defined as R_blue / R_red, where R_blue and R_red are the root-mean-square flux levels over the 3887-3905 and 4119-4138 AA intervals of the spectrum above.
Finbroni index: 0.41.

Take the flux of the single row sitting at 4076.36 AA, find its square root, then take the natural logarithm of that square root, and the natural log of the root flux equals 1.48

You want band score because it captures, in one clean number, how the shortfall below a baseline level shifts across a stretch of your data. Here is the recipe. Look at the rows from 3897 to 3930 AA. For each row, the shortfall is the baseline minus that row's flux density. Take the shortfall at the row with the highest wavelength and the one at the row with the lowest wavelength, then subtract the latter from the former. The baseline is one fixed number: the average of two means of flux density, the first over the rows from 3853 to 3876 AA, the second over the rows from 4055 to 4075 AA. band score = 3.1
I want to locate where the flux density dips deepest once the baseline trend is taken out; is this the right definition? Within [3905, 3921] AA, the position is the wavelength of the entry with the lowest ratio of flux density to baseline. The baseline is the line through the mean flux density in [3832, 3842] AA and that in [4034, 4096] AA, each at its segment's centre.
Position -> 3919.87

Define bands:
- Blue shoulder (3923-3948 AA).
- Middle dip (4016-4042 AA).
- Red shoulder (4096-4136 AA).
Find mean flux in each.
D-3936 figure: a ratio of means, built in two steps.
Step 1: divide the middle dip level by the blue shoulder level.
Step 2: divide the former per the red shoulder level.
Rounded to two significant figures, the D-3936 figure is 0.12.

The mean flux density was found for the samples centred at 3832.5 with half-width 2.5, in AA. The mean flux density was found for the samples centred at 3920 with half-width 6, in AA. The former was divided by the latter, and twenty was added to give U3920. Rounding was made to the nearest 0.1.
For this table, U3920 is 20.5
